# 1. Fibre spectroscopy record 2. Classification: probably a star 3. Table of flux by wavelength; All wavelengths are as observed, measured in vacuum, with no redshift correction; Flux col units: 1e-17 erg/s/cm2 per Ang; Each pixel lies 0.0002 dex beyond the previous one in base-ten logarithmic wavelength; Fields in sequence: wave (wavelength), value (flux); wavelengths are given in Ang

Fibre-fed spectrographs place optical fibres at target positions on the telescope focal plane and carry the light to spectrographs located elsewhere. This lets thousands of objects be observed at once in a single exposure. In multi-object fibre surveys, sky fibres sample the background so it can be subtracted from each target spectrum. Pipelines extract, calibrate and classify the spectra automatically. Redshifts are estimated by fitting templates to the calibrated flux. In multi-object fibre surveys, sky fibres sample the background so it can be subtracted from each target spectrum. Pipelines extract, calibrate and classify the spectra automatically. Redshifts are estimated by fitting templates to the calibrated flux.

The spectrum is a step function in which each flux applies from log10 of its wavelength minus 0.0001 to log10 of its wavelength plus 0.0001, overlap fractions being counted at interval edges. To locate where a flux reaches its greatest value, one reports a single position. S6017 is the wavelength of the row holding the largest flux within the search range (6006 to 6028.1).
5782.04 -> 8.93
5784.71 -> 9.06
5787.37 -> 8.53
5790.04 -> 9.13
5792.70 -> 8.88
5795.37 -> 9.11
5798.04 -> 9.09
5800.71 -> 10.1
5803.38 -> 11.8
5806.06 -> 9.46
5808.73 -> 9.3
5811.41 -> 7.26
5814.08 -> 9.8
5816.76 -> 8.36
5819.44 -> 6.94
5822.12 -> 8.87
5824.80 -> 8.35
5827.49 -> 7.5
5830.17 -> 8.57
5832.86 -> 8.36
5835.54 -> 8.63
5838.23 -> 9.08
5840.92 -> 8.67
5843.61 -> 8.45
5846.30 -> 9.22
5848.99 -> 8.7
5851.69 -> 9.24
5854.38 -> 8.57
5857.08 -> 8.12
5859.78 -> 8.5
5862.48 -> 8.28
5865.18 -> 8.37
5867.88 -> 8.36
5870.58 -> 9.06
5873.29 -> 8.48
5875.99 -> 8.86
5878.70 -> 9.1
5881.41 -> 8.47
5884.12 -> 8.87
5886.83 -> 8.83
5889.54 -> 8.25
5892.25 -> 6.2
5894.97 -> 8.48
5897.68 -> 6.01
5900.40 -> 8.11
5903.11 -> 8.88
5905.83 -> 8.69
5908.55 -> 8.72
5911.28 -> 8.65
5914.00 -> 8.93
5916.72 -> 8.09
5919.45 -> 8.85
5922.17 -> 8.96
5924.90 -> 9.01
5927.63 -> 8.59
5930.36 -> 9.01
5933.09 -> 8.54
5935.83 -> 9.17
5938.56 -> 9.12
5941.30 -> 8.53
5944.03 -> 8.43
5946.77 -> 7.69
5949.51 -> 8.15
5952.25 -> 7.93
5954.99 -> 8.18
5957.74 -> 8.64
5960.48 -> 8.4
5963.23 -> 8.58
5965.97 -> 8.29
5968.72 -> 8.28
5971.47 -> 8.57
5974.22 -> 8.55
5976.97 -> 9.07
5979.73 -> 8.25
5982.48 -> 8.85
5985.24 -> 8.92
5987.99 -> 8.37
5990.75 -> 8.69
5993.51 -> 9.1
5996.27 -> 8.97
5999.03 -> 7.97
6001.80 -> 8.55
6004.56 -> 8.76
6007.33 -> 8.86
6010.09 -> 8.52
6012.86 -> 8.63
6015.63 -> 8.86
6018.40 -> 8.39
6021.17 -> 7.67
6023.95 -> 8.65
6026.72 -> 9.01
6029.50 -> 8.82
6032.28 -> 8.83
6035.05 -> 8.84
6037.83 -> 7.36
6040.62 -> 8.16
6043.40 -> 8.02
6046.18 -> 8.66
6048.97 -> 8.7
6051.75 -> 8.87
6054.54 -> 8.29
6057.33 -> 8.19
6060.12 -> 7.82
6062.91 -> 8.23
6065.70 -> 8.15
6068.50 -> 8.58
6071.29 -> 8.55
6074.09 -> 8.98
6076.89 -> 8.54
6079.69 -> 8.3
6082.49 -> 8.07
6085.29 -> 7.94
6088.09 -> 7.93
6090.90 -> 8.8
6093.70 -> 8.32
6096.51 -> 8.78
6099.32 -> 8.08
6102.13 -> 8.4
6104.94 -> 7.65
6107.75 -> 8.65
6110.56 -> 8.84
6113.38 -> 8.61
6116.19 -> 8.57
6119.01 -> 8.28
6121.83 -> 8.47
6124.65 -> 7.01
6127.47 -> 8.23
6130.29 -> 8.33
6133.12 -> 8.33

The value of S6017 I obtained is 6026.72 Ang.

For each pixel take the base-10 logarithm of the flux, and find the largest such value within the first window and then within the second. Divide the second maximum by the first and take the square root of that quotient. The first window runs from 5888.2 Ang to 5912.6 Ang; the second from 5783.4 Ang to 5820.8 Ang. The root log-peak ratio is 1.06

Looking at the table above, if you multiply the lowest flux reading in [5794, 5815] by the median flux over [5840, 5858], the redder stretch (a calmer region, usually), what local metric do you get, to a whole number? 63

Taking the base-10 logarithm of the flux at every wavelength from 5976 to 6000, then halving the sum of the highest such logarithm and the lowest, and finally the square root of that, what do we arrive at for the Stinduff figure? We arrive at 0.964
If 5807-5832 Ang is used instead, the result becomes 0.957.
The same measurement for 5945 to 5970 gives 0.955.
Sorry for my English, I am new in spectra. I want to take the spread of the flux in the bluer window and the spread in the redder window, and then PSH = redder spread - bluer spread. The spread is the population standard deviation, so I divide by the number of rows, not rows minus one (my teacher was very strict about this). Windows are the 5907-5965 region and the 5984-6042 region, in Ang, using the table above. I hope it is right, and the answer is 0.0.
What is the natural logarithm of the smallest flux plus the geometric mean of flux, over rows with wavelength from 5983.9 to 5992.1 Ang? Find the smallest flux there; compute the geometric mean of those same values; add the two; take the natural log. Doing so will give 2.83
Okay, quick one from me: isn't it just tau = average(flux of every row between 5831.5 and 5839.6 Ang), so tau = 8.69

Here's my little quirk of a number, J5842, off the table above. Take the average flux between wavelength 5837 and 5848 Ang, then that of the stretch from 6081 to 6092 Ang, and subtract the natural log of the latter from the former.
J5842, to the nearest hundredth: 6.75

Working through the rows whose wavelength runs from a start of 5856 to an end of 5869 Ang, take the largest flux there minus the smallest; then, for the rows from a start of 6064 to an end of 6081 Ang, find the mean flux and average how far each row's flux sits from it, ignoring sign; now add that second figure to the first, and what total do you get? 0.57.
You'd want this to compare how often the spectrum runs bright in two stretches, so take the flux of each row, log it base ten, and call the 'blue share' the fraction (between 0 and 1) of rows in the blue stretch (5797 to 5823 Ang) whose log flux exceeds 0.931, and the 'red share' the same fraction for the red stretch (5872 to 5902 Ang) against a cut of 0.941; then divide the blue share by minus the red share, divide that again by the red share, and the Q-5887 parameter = -5.3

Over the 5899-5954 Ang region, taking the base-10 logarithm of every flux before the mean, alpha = 0.934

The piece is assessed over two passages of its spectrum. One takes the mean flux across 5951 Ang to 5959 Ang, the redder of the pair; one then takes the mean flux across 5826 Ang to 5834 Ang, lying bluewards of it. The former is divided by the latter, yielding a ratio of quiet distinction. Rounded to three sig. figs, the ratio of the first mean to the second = 1.01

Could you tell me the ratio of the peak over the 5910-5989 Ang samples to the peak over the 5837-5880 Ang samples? 0.99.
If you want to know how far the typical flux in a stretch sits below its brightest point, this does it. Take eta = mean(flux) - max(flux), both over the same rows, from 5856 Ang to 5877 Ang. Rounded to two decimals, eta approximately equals -0.56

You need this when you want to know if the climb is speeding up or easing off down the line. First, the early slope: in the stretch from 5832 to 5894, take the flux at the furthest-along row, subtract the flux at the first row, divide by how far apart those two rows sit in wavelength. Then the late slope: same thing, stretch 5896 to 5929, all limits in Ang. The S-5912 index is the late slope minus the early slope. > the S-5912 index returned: 0.123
